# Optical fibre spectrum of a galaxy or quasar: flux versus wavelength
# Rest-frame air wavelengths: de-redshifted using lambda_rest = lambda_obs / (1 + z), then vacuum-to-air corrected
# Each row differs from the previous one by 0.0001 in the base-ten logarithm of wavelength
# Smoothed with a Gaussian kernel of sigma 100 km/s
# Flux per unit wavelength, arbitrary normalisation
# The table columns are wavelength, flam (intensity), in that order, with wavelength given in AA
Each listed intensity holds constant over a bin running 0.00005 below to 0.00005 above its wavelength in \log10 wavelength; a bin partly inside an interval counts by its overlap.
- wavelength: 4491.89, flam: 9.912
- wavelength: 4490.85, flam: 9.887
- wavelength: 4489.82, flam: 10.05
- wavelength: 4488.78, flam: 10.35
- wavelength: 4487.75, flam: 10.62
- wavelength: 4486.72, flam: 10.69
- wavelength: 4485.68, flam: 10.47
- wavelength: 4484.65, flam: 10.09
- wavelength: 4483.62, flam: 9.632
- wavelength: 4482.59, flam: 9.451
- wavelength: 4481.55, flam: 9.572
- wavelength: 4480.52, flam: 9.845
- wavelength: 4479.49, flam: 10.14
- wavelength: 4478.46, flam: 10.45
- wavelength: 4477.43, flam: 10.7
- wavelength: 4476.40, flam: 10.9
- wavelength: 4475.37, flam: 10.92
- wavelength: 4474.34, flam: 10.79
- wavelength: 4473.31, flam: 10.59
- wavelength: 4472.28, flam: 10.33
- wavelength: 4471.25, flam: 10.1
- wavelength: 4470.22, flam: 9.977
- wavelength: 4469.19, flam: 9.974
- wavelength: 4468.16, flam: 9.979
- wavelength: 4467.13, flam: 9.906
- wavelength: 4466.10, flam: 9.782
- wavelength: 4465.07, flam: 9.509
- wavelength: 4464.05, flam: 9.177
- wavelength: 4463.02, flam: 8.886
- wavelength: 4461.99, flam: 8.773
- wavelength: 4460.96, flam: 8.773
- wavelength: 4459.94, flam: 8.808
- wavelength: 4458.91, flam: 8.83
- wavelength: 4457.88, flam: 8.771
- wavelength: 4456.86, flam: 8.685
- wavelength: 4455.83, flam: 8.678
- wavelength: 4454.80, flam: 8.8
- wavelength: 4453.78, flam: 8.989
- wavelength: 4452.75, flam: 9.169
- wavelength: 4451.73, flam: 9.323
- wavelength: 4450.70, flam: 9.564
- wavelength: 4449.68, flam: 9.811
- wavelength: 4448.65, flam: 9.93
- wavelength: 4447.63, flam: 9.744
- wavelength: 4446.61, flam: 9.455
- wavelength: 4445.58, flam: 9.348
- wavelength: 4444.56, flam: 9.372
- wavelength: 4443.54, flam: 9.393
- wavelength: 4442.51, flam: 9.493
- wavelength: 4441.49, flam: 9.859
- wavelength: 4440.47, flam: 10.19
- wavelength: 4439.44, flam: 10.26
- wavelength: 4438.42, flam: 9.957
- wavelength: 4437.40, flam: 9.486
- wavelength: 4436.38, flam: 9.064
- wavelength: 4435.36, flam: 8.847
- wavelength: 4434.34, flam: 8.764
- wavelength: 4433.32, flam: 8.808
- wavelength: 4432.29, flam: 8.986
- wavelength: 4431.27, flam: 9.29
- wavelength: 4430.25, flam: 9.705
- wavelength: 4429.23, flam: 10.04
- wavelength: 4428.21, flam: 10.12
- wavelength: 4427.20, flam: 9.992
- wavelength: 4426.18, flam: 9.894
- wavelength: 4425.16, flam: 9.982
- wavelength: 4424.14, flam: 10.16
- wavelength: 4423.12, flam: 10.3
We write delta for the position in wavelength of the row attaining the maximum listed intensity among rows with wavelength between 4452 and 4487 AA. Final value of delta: 4475.37 AA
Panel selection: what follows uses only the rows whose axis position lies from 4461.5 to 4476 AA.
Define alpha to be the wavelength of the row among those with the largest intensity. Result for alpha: 4475.37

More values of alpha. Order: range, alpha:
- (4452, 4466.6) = 4466.10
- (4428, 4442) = 4439.44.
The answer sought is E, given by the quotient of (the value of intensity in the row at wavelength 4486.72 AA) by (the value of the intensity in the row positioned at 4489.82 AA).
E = 1.06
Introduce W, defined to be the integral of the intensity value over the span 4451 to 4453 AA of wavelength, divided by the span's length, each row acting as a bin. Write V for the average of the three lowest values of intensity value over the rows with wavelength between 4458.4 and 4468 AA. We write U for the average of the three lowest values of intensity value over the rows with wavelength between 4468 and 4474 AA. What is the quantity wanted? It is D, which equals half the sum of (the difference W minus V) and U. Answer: 5.24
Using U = 10.0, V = 8.8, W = 9.3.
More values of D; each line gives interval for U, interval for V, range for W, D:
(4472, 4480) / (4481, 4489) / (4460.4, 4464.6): 4.84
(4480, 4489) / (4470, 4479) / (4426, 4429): 4.73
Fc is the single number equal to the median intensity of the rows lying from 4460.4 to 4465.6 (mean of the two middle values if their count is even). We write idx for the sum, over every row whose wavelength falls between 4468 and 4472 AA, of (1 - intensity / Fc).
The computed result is -0.50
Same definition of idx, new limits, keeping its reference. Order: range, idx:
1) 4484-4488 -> -0.71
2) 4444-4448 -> -0.27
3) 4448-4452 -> -0.35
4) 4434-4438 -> -0.07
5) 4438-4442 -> -0.53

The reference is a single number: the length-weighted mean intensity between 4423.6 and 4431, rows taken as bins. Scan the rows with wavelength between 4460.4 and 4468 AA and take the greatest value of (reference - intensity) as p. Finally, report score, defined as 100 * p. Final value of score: 120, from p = 1.2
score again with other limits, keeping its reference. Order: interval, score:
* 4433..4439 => 121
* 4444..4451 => 62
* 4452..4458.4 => 129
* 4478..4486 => 52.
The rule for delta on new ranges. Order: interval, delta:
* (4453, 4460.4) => 4453.78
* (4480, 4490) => 4486.72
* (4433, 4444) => 4439.44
